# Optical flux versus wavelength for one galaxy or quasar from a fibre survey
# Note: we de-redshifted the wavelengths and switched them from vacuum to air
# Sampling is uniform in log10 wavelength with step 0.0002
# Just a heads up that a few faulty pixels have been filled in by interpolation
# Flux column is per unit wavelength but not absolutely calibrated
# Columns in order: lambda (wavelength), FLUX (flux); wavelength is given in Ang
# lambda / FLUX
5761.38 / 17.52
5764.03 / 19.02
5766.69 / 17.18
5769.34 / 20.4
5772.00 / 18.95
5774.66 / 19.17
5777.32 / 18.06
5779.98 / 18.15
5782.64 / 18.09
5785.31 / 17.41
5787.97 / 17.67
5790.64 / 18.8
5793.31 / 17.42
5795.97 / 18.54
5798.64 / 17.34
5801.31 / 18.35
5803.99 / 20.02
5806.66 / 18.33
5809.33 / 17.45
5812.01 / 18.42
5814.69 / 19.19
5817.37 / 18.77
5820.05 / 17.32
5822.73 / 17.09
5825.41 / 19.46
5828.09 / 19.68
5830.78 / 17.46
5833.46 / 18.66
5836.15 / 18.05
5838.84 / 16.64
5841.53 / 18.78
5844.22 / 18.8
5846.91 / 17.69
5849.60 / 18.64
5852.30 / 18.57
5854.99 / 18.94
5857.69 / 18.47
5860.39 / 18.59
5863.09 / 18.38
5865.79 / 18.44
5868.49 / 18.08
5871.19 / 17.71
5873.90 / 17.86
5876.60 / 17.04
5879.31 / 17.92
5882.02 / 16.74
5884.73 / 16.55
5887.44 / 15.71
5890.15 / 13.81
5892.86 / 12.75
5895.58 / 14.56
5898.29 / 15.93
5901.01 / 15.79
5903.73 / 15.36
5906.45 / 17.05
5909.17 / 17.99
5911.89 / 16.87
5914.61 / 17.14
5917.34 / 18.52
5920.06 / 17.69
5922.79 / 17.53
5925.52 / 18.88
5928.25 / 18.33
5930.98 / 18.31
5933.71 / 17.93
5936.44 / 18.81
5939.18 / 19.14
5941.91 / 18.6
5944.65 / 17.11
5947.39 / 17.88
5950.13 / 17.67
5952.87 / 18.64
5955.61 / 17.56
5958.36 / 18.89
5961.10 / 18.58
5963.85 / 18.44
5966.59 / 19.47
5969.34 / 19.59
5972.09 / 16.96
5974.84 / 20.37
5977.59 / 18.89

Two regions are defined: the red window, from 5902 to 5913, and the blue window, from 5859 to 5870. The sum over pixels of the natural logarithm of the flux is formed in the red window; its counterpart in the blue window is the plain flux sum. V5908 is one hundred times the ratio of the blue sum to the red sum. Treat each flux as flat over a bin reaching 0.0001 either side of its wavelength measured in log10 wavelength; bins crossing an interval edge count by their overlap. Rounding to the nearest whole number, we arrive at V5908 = 651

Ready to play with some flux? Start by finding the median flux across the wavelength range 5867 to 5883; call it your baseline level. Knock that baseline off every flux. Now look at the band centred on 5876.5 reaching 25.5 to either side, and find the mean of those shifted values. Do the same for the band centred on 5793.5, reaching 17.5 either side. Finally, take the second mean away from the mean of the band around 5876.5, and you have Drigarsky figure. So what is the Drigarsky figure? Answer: -1.2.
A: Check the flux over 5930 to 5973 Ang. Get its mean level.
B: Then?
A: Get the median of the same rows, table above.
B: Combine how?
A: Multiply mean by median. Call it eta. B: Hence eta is 340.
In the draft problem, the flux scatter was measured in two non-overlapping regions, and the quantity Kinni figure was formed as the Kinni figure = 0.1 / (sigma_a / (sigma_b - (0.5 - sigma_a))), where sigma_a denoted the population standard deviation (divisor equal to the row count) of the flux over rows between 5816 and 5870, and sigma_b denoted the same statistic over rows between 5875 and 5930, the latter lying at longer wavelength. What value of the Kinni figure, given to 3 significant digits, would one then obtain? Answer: 0.242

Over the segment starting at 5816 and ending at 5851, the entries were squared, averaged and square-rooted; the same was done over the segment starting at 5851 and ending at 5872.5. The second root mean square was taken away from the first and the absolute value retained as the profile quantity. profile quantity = 0.14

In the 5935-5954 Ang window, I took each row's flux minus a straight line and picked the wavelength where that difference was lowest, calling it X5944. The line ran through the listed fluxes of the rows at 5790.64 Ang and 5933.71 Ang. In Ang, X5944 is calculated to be 5944.65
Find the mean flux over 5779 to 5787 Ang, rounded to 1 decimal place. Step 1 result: 17.9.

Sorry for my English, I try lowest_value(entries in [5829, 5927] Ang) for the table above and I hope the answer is 12.75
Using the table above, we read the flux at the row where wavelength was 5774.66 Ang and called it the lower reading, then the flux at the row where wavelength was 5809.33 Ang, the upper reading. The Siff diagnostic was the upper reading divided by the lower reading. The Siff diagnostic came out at 0.91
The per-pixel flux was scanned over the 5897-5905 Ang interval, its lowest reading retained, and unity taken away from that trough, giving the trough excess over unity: 14.4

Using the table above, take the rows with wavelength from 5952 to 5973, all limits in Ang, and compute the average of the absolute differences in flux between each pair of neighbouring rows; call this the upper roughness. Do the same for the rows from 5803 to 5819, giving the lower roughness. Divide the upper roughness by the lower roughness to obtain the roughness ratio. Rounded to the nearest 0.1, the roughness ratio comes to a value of 1.0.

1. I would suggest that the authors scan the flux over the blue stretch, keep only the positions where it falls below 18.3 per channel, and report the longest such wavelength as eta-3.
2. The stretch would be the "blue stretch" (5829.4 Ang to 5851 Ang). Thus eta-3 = 5846.91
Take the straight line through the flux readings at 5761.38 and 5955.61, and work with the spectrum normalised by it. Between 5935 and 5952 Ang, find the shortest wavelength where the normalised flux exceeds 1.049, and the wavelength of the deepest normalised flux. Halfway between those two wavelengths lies 5940.5 Ang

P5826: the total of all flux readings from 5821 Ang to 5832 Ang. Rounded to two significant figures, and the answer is 74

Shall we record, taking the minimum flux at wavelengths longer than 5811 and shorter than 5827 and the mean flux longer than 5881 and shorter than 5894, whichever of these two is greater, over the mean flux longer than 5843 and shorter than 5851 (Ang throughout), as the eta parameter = 0.93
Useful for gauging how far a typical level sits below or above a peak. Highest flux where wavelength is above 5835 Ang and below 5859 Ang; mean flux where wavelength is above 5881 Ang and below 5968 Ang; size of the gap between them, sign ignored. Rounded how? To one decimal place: 1.6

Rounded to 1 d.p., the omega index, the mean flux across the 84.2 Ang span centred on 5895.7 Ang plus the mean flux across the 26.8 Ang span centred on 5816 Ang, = 35.8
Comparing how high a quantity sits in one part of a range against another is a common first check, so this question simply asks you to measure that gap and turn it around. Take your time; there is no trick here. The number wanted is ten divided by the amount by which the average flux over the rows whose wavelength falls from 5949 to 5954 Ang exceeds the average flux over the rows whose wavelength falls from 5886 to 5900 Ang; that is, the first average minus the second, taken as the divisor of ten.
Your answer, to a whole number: 3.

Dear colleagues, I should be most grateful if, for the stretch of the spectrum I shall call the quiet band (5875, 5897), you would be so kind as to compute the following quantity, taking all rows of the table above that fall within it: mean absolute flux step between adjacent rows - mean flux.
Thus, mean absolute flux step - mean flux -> -14.5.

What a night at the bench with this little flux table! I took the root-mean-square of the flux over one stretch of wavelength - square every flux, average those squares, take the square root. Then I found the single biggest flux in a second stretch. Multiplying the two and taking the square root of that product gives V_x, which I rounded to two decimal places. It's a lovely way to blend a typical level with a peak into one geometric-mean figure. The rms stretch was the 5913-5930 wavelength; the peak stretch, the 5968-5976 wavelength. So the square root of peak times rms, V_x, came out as 19.16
